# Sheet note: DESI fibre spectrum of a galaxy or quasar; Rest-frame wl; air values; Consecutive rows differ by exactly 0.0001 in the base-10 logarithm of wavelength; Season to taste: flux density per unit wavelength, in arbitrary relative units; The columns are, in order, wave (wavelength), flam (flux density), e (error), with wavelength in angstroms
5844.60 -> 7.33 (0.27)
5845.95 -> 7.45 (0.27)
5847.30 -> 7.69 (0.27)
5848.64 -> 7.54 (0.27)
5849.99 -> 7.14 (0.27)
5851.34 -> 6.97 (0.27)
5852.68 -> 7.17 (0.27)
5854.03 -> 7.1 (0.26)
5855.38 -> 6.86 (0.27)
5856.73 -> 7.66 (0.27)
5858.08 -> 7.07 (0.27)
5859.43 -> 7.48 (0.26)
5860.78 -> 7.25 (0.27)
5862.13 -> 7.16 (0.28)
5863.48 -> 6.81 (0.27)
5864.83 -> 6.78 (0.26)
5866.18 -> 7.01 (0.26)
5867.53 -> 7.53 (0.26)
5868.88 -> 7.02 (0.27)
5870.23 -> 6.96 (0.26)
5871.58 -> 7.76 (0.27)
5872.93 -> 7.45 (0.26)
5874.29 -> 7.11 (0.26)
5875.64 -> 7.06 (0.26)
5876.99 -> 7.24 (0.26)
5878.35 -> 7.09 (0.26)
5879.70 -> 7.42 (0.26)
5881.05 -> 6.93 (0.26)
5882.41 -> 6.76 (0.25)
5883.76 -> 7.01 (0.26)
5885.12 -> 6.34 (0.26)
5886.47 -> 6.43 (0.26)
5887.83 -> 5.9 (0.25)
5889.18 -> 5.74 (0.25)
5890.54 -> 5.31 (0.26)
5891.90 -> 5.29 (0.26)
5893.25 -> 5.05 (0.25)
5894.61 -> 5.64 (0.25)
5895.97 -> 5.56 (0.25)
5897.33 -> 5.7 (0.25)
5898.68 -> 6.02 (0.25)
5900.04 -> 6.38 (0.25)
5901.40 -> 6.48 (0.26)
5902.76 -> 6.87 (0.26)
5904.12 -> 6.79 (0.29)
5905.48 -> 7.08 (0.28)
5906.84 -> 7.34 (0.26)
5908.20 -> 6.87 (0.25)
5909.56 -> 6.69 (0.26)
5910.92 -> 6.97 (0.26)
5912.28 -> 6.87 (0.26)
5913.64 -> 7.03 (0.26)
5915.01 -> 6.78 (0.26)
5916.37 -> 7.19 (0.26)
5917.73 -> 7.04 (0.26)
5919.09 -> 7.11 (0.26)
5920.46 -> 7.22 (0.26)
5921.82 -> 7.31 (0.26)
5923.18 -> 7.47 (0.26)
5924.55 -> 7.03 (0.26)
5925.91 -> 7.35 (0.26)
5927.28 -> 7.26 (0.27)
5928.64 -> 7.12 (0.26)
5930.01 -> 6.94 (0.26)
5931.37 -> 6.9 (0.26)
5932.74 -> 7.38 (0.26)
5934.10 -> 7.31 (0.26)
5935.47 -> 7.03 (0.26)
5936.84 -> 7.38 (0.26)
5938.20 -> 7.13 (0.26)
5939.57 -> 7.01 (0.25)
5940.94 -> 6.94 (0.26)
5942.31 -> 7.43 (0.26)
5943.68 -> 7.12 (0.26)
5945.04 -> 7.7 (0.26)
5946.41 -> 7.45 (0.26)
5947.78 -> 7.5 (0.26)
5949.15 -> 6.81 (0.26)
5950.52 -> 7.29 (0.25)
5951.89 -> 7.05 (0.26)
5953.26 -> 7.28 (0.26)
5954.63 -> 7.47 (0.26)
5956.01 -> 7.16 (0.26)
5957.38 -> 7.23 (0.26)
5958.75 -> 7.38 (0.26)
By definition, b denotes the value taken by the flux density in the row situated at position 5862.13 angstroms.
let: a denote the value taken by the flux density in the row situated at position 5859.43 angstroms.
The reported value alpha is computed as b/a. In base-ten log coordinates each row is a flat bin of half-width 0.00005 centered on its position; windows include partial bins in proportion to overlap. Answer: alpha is 0.957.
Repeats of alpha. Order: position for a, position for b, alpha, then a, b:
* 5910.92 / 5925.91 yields 1.055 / 6.97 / 7.35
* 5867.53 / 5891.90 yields 0.703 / 7.53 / 5.29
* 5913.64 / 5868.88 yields 0.999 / 7.03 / 7.02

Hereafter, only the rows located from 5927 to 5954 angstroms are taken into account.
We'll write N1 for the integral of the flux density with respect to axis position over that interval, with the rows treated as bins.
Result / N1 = 194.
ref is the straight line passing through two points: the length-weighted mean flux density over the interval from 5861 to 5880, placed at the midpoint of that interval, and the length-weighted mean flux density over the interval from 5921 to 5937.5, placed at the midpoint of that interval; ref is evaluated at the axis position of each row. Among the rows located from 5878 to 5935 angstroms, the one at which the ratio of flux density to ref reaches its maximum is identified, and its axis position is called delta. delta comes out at 5923.18 angstroms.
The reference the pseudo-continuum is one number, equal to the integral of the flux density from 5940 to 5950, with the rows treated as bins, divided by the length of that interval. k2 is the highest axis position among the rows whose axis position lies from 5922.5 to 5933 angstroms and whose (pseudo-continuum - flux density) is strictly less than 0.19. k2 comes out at 5932.74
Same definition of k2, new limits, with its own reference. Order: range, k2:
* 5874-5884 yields 5879.70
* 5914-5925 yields 5923.18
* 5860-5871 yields 5867.53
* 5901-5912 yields 5906.84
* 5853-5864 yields 5862.13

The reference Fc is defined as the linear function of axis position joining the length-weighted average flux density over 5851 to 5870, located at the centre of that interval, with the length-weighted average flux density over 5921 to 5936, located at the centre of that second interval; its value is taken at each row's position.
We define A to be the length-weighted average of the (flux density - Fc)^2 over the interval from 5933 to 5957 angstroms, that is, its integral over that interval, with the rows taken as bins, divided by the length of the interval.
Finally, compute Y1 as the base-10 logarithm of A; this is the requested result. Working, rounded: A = 0.05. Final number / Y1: -1.29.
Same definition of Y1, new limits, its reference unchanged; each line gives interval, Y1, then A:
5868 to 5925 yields -0.18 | 0.66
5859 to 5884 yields -1.14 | 0.07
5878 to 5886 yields -0.75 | 0.18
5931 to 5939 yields -1.51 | 0.03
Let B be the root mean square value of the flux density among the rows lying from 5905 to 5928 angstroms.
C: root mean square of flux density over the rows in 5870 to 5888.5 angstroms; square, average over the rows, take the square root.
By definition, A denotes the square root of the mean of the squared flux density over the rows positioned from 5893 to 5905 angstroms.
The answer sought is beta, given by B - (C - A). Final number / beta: 6.2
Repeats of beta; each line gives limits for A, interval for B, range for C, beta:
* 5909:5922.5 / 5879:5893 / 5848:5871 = 6.2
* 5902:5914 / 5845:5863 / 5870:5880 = 7.0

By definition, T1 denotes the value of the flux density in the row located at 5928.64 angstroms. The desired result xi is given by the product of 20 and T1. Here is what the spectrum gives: 142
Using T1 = 7.12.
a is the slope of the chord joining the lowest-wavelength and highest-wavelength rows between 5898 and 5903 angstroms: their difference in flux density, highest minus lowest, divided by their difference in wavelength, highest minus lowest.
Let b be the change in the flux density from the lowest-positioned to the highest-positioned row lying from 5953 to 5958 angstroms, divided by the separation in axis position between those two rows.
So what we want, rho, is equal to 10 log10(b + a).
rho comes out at -7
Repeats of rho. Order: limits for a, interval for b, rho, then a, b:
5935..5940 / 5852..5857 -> -9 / 0.00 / 0.12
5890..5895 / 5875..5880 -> -8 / 0.08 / 0.09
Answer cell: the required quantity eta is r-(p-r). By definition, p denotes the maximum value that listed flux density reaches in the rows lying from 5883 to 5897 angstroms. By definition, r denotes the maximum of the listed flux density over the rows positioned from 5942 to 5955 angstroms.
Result 8.4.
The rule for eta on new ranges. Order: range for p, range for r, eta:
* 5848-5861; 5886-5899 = 5.2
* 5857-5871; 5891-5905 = 6.2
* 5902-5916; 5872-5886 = 7.6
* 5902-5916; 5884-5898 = 5.5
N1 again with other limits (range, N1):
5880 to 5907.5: 172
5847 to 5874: 195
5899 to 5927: 196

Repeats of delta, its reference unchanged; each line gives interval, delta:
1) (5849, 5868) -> 5856.73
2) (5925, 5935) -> 5932.74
